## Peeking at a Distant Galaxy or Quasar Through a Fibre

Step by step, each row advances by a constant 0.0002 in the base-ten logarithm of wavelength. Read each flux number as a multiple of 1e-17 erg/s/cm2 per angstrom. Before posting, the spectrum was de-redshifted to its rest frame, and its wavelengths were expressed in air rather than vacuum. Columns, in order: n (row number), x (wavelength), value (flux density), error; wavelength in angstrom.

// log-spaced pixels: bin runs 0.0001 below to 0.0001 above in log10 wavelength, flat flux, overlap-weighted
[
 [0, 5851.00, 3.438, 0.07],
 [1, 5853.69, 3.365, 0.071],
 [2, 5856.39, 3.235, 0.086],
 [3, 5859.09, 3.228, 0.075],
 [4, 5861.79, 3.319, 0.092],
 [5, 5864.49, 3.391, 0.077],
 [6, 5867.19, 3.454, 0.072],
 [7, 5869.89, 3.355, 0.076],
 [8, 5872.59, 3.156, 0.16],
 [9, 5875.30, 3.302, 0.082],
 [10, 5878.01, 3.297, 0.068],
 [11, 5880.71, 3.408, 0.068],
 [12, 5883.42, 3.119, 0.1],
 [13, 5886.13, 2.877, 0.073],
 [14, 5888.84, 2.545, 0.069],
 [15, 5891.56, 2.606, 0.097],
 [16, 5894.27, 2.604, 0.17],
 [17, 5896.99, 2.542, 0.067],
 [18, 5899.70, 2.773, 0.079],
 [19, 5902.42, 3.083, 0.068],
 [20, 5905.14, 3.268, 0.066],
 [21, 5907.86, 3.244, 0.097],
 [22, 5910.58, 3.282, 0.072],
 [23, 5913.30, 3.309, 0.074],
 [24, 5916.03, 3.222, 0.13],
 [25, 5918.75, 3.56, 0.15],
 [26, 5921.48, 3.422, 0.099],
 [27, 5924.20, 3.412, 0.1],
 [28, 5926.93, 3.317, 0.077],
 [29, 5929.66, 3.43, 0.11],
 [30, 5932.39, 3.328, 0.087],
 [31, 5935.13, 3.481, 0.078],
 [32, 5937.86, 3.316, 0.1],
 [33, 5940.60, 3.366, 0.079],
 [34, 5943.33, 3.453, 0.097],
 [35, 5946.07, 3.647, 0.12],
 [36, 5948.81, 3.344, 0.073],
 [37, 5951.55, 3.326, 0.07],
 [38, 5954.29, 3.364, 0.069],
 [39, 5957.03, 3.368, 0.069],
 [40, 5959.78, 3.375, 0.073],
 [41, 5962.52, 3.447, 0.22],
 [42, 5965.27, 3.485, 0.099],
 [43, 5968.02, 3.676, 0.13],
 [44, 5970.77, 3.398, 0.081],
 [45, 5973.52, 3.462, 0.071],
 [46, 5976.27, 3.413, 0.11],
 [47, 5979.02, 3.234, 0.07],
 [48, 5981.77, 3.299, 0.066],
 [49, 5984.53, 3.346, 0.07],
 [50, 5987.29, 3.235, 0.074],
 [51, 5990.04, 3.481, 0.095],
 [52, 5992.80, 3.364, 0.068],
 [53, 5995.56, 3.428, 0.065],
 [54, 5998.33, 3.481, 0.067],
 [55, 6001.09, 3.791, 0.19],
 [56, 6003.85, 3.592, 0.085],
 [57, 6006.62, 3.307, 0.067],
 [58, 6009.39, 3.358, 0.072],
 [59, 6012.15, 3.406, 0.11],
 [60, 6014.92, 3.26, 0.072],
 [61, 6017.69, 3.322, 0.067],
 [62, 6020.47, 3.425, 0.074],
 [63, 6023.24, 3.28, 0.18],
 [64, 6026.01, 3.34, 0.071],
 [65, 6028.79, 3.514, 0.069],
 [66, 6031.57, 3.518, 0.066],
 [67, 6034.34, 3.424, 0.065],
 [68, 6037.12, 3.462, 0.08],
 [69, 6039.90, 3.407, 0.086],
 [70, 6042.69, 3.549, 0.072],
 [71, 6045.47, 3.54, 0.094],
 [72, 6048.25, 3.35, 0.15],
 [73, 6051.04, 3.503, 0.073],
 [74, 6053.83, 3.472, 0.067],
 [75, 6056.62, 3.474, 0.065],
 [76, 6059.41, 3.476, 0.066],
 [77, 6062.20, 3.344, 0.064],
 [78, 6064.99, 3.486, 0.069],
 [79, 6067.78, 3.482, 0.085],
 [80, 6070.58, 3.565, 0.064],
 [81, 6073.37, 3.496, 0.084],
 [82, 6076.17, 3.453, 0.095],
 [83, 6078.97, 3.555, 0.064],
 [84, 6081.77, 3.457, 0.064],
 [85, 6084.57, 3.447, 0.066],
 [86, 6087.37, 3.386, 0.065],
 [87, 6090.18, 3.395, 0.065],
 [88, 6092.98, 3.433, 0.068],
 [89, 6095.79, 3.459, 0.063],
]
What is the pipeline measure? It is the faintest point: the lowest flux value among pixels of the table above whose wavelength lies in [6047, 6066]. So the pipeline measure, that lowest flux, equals 3.344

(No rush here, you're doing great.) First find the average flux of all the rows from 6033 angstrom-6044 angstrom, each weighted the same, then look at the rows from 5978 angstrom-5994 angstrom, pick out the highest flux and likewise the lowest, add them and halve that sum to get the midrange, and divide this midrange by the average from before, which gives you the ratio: 0.97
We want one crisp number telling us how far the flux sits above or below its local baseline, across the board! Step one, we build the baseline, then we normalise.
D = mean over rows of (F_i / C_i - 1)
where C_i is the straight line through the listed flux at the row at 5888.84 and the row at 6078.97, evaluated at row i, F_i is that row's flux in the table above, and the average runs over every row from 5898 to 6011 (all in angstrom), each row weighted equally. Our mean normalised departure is 0.17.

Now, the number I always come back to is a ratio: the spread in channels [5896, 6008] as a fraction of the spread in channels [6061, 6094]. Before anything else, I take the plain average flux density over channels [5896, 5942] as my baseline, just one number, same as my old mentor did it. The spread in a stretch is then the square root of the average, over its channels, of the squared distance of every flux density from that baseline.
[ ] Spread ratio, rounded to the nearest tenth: 1.1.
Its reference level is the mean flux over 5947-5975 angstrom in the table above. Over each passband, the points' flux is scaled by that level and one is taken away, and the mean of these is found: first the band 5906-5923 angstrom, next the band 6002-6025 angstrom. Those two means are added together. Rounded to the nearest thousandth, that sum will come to -0.041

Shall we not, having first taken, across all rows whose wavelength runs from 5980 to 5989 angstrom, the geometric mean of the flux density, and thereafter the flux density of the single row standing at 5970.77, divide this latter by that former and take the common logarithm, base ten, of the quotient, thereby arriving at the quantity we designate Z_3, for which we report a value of 0.014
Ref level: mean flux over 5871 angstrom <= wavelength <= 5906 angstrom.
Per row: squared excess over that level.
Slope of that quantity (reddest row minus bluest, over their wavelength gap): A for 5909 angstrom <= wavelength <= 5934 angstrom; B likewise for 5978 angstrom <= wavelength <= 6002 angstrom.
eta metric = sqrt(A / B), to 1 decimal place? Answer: 0.2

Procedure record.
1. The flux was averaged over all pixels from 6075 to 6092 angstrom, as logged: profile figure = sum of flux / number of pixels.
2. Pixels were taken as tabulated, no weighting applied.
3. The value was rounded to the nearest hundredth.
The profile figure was 3.45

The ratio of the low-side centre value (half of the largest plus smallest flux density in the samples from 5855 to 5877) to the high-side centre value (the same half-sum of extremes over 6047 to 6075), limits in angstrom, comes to 0.96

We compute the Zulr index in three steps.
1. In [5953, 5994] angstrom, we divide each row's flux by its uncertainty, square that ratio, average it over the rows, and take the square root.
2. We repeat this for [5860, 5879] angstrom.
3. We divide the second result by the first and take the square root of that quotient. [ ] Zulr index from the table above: 0.99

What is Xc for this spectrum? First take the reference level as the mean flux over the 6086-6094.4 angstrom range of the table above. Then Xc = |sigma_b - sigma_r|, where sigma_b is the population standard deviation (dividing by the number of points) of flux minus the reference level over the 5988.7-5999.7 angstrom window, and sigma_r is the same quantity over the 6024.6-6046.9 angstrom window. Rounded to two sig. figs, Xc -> 0.021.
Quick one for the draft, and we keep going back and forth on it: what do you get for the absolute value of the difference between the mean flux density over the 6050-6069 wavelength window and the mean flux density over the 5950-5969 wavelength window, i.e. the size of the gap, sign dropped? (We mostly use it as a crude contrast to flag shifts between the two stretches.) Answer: 0.03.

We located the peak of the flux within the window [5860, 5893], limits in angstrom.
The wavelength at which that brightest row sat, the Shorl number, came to 5867.19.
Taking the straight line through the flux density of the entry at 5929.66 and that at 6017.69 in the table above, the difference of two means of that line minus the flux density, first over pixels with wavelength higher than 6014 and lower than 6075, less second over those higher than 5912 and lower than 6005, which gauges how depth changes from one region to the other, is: -0.1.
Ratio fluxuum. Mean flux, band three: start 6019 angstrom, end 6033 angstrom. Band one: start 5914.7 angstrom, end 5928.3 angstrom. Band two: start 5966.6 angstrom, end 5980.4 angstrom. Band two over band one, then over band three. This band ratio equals 0.297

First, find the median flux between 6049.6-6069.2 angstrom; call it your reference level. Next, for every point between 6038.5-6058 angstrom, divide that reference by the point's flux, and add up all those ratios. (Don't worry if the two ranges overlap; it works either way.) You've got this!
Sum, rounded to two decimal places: 7.01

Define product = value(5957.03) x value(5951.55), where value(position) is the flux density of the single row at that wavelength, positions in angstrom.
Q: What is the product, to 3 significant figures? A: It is 11.2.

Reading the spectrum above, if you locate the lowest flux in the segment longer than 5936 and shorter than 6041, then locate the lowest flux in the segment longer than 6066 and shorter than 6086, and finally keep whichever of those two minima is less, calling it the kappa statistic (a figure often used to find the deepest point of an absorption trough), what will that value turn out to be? 3.2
